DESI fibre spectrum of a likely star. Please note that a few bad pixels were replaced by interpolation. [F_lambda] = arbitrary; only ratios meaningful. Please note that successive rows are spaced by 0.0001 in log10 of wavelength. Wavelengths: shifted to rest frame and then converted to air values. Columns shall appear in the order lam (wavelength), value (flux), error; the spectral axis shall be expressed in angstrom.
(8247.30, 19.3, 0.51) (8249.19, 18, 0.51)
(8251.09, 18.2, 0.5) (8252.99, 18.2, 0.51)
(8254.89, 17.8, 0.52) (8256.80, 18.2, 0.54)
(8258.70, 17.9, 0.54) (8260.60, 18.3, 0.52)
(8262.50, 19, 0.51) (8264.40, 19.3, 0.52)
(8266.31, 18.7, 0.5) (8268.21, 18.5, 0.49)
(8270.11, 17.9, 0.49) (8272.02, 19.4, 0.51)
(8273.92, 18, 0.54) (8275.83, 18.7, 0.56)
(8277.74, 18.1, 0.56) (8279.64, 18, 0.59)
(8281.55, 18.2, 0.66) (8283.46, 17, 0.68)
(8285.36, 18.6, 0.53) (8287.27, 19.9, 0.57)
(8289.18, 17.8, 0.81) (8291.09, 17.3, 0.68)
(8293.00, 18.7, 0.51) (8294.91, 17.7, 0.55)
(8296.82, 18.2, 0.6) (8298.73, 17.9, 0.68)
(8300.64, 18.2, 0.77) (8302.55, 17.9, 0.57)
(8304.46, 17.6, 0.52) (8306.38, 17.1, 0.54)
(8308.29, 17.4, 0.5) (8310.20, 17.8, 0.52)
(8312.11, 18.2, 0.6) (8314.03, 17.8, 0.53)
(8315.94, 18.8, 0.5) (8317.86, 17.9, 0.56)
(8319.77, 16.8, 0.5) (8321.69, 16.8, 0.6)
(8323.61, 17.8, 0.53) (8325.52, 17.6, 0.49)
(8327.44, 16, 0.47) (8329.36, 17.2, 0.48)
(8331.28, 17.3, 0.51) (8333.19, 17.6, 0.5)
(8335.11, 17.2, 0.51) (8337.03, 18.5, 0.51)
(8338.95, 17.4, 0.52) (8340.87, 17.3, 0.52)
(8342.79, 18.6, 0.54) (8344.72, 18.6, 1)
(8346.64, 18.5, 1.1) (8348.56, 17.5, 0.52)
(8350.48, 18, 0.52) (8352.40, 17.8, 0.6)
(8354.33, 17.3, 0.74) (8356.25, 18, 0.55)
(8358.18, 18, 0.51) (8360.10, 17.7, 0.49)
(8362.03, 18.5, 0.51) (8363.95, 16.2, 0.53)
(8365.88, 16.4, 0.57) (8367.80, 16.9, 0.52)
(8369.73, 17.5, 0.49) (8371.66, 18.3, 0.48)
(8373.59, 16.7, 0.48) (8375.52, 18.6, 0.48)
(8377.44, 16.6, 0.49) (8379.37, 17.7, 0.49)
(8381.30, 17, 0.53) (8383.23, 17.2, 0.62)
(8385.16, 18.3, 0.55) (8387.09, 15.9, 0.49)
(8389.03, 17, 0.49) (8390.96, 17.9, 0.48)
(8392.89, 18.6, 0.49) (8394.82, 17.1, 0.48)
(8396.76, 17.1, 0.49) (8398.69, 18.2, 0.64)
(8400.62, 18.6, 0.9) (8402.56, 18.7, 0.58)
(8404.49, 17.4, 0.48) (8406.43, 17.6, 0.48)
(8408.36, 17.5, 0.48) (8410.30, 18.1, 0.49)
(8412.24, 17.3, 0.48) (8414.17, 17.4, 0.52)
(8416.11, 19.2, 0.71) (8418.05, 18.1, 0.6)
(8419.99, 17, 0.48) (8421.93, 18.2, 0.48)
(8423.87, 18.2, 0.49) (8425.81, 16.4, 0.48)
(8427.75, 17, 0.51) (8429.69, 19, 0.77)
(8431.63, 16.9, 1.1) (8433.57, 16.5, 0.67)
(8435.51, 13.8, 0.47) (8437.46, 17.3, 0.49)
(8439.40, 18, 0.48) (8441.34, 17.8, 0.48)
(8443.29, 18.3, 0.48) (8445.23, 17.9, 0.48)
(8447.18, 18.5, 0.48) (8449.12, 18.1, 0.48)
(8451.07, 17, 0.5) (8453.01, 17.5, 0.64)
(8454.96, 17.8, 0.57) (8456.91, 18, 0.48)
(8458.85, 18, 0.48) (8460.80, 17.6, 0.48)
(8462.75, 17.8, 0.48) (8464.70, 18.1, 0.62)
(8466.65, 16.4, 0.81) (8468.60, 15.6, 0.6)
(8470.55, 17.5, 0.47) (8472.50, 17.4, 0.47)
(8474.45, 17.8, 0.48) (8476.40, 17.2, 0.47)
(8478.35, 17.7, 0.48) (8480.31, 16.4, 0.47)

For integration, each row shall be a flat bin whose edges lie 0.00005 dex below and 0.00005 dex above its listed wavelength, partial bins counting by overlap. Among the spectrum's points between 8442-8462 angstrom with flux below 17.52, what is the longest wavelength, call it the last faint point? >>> 8453.01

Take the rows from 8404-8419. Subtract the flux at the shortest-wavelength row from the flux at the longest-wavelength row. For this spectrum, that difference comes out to 0.7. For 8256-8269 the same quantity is 0.3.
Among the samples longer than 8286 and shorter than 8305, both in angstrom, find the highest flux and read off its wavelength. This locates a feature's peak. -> 8287.27 angstrom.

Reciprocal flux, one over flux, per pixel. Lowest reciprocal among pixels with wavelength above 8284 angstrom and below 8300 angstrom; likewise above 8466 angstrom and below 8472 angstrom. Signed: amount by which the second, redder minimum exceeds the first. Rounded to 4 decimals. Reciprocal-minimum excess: 0.0069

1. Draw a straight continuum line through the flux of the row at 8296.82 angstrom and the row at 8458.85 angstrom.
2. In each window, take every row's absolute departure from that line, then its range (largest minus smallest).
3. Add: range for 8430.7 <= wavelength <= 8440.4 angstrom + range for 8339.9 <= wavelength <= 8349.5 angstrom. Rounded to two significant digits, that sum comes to 4.7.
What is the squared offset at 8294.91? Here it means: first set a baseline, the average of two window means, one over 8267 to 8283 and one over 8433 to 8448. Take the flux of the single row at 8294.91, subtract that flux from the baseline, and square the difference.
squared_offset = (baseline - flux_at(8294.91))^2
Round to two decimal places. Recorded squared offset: 0.01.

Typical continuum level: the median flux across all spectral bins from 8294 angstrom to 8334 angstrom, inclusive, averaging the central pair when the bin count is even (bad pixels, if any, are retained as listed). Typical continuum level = 17.7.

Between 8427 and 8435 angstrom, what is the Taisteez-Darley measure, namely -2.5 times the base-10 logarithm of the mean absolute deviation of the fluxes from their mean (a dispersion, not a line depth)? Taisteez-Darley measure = 0.2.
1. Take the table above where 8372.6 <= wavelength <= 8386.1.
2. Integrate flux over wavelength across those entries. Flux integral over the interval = 236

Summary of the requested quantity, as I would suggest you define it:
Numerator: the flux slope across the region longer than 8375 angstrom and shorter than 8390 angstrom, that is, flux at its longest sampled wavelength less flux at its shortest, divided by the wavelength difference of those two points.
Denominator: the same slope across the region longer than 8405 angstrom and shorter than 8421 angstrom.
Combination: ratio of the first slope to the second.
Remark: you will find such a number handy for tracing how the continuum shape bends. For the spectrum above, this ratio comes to 2.7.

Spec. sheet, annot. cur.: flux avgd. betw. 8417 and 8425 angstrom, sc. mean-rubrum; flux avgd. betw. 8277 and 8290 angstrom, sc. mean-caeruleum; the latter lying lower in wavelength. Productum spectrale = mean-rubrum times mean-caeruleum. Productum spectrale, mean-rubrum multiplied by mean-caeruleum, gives 326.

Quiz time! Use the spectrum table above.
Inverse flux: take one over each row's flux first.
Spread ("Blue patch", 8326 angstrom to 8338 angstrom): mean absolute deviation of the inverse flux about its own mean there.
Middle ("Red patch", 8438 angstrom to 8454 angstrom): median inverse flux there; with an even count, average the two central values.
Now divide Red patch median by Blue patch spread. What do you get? 33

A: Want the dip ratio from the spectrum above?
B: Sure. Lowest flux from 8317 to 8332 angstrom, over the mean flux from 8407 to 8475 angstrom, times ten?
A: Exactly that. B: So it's 9.14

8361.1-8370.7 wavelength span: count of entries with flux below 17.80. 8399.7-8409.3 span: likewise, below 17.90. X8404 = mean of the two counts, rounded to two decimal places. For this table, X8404 3.50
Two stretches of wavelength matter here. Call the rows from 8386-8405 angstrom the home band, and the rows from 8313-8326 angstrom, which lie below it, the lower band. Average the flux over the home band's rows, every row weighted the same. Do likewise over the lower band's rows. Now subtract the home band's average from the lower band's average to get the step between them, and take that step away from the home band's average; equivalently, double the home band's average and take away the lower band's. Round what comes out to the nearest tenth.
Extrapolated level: 17.7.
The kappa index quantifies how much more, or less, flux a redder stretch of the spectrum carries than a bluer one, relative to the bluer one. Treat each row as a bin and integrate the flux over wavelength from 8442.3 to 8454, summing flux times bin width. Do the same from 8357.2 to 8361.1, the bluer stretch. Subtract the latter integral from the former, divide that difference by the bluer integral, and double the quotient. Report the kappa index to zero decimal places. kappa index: 4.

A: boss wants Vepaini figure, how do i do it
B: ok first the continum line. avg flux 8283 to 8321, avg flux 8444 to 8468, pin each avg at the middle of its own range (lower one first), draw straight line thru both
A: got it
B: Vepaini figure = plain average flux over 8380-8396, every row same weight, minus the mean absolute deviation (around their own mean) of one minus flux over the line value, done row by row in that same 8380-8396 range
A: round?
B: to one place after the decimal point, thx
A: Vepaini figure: 17.3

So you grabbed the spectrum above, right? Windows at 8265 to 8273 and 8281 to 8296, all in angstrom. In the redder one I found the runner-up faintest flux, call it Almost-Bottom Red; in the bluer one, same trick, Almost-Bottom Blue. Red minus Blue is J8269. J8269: -1.2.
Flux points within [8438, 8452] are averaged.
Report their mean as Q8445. 17.9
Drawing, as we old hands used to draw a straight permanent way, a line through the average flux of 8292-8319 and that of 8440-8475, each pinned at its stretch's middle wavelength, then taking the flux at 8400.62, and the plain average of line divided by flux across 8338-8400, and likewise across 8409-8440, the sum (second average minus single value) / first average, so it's -17.3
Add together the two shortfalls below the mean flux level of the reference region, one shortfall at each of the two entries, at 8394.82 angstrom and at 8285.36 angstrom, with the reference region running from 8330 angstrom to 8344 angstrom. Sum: -0.30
